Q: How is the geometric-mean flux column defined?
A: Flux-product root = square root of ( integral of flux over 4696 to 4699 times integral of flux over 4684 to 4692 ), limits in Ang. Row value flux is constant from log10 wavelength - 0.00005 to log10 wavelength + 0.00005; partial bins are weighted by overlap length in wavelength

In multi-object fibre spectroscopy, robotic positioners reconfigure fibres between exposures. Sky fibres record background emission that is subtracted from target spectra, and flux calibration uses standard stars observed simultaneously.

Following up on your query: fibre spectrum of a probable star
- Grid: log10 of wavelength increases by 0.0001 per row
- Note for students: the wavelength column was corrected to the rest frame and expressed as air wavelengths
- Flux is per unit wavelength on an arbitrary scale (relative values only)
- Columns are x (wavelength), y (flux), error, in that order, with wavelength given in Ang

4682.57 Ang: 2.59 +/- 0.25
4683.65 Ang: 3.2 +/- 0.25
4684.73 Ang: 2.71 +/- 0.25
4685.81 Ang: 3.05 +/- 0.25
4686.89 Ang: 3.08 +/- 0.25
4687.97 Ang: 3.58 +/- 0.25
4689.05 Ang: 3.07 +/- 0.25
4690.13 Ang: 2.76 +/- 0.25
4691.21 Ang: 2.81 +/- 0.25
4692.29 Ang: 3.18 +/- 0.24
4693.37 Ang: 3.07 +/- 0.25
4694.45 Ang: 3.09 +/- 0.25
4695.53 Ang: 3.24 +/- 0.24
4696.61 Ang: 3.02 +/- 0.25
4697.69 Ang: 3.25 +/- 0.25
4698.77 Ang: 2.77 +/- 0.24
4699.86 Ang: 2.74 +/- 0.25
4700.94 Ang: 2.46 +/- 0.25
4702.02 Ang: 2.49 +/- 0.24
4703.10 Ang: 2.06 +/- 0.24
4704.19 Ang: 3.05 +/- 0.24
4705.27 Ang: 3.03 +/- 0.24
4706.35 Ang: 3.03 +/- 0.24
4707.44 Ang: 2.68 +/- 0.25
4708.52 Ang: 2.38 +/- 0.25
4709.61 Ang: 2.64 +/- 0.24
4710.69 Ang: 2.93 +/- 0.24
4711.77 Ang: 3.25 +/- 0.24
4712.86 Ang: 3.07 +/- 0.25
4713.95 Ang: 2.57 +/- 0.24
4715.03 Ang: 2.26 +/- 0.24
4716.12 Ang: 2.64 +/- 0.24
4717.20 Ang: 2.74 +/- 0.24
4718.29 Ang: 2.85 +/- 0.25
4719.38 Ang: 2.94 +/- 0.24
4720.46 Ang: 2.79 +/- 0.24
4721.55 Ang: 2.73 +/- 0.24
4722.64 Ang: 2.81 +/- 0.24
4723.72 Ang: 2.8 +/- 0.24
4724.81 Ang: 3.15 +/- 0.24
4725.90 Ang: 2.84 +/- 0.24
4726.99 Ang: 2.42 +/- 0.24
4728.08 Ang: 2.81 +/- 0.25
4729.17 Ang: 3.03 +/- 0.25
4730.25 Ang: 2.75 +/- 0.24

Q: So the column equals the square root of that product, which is 15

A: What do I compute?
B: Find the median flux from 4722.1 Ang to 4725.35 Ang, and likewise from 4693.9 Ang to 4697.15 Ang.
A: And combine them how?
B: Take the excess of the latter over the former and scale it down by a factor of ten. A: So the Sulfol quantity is 0.03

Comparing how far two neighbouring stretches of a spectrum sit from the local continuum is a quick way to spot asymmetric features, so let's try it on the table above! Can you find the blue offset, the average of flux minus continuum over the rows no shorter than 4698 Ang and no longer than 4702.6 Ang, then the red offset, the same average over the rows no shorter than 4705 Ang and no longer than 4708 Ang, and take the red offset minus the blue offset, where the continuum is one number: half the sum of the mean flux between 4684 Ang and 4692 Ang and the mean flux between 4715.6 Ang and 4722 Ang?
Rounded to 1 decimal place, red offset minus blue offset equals 0.3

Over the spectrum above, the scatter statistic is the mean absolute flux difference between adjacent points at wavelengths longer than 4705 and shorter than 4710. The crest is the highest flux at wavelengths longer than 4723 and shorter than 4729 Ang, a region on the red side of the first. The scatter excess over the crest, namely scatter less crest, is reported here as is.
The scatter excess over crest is -2.92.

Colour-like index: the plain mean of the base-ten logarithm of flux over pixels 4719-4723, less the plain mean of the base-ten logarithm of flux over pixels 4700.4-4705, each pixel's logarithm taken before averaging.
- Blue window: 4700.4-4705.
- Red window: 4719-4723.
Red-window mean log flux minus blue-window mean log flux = 0.05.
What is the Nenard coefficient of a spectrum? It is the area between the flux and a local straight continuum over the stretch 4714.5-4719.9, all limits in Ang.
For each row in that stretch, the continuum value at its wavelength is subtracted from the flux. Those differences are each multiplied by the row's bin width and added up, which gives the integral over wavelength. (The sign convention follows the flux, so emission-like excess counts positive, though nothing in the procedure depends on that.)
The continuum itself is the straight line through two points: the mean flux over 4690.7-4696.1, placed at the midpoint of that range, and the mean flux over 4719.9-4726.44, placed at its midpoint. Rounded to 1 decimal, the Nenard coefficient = -1.2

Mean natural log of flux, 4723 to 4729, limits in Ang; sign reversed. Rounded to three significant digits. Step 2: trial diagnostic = -1.03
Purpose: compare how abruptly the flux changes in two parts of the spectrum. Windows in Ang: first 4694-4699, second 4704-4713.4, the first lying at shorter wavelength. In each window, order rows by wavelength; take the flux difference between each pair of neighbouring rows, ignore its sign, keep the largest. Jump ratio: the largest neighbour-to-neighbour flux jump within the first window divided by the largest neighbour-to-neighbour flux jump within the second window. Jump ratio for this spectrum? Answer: 1.4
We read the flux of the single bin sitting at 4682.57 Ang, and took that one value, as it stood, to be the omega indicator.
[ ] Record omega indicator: 2.59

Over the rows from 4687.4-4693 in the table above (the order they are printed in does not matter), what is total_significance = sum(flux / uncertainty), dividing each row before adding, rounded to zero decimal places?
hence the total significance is 62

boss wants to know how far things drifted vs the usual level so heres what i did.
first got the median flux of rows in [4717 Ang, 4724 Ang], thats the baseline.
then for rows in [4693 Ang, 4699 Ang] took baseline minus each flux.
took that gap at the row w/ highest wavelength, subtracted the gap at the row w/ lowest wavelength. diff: 0.3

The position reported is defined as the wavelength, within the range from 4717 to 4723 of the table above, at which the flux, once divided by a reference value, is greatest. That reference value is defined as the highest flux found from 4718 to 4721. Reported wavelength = 4719.38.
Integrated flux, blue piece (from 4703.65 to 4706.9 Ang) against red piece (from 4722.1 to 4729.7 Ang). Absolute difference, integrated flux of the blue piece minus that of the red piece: 12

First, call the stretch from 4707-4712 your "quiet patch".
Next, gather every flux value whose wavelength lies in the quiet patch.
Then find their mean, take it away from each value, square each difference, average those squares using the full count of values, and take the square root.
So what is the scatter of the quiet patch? 0.29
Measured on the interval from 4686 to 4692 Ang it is 0.29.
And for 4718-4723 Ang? 0.07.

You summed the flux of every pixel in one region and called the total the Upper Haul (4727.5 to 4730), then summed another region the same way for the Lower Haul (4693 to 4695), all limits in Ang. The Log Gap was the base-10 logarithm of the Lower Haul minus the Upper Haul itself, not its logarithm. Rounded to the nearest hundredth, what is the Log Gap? -5.05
